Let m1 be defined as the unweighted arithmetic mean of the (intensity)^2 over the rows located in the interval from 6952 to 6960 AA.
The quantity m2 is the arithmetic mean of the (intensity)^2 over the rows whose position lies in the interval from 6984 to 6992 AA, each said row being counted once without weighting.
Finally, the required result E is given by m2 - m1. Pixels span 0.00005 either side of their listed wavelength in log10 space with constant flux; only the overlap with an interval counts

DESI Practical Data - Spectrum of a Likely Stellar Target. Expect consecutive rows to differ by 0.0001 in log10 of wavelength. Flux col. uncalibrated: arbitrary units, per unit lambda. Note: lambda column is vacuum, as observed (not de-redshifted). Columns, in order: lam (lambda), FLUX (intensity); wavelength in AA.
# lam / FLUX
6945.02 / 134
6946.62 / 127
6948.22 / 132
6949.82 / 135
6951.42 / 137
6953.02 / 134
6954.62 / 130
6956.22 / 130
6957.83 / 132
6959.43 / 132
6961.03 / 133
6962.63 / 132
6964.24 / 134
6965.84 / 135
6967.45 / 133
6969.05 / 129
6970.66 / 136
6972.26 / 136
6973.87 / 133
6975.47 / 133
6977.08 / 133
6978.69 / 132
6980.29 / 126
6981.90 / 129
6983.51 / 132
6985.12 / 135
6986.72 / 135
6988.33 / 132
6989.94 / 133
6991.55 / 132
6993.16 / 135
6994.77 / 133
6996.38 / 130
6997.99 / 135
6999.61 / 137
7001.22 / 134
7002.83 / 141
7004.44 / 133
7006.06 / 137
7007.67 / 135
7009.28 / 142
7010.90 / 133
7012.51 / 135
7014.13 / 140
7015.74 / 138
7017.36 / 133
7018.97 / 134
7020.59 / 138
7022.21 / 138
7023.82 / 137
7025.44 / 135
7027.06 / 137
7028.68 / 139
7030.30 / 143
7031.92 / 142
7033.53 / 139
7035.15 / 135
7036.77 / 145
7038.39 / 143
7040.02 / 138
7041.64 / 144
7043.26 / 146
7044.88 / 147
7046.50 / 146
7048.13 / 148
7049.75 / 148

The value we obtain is 477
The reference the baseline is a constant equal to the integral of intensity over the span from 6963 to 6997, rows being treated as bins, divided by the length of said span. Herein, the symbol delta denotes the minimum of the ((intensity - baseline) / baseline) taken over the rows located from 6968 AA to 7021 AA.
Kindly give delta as -0.050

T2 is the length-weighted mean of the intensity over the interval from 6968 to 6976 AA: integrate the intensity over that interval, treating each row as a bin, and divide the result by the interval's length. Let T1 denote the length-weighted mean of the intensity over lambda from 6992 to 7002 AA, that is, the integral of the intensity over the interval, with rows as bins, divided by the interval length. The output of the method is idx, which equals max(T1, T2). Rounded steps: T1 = 134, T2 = 133.5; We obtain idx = 134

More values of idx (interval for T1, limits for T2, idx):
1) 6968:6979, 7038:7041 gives 140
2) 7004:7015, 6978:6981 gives 137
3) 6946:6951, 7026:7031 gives 139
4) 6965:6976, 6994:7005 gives 135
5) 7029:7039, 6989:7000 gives 141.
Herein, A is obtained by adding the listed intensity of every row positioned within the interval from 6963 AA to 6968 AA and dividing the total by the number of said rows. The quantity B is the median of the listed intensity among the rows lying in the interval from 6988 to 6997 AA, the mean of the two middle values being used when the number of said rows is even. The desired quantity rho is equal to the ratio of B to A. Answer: 0.99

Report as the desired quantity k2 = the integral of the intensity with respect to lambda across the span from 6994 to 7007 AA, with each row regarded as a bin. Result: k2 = 1755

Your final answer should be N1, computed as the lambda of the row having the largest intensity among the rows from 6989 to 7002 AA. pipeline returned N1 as 6999.61 AA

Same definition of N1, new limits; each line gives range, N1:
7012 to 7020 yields 7014.13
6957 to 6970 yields 6965.84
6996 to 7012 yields 7009.28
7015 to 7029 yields 7028.68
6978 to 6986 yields 6985.12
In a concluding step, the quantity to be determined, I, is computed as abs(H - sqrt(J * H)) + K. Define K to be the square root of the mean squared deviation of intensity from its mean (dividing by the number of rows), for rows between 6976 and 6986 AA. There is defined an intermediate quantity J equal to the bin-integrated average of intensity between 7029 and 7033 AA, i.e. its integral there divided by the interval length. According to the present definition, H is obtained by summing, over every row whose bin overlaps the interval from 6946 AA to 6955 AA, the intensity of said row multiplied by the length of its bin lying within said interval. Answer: 786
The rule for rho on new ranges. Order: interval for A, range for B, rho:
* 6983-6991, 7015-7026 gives 1.03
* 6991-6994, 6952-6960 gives 0.99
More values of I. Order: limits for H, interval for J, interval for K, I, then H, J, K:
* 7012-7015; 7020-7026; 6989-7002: 177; 413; 137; 2.0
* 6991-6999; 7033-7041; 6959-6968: 679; 1064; 140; 1.1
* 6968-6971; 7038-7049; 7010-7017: 159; 396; 145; 2.7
